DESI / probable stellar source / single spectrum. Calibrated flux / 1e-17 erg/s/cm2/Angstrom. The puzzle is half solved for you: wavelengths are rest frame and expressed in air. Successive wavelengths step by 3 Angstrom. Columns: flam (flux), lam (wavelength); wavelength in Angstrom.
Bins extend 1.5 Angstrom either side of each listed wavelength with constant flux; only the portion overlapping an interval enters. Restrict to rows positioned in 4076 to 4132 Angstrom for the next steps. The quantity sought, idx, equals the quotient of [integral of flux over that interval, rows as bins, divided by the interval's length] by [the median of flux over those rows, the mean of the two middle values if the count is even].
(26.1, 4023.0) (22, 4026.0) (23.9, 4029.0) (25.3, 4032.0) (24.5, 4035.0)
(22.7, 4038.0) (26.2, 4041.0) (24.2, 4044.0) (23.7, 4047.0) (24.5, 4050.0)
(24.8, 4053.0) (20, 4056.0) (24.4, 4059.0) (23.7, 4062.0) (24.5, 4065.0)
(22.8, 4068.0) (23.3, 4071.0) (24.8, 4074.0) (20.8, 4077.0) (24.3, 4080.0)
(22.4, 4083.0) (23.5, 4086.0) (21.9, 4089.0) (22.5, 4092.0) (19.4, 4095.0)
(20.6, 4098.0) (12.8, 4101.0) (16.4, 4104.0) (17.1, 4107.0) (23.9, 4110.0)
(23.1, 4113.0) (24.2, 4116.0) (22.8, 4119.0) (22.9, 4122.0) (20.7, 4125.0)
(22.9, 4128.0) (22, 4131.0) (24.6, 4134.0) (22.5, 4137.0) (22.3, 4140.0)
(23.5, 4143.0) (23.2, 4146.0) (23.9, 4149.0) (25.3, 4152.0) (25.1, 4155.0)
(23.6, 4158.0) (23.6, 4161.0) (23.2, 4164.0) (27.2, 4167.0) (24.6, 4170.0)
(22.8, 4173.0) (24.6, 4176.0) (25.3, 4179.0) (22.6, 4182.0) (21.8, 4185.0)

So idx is 0.95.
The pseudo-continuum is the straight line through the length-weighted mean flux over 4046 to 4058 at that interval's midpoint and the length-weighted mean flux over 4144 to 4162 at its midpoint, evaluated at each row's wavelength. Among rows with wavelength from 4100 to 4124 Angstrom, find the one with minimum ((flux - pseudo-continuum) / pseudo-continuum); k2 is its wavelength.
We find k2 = 4101.0 Angstrom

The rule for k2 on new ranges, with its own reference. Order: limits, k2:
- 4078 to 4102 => 4101.0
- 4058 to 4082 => 4077.0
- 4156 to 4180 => 4173.0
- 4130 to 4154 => 4131.0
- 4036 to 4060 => 4056.0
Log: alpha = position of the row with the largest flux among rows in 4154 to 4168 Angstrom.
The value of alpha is 4167.0 Angstrom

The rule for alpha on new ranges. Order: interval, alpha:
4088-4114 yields 4110.0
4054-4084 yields 4074.0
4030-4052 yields 4041.0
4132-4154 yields 4152.0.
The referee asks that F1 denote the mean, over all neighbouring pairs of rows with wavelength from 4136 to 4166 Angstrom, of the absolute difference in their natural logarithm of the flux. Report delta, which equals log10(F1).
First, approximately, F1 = 0.0275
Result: -1.561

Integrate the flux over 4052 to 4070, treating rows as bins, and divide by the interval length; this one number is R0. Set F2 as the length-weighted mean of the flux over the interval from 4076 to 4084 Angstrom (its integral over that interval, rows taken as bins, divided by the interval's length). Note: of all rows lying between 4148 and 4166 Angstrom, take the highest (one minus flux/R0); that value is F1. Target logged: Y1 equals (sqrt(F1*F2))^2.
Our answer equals 0.1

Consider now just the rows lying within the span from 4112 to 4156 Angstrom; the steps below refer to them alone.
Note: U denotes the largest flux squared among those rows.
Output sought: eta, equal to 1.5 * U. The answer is 960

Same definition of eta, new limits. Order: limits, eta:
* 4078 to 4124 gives 886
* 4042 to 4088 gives 923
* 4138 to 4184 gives 1110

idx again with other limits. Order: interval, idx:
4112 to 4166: 1.01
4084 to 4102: 0.96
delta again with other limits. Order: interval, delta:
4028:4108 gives -0.997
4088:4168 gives -1.048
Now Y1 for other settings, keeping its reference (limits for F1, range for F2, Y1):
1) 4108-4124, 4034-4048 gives 0.5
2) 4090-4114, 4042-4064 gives 10.7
